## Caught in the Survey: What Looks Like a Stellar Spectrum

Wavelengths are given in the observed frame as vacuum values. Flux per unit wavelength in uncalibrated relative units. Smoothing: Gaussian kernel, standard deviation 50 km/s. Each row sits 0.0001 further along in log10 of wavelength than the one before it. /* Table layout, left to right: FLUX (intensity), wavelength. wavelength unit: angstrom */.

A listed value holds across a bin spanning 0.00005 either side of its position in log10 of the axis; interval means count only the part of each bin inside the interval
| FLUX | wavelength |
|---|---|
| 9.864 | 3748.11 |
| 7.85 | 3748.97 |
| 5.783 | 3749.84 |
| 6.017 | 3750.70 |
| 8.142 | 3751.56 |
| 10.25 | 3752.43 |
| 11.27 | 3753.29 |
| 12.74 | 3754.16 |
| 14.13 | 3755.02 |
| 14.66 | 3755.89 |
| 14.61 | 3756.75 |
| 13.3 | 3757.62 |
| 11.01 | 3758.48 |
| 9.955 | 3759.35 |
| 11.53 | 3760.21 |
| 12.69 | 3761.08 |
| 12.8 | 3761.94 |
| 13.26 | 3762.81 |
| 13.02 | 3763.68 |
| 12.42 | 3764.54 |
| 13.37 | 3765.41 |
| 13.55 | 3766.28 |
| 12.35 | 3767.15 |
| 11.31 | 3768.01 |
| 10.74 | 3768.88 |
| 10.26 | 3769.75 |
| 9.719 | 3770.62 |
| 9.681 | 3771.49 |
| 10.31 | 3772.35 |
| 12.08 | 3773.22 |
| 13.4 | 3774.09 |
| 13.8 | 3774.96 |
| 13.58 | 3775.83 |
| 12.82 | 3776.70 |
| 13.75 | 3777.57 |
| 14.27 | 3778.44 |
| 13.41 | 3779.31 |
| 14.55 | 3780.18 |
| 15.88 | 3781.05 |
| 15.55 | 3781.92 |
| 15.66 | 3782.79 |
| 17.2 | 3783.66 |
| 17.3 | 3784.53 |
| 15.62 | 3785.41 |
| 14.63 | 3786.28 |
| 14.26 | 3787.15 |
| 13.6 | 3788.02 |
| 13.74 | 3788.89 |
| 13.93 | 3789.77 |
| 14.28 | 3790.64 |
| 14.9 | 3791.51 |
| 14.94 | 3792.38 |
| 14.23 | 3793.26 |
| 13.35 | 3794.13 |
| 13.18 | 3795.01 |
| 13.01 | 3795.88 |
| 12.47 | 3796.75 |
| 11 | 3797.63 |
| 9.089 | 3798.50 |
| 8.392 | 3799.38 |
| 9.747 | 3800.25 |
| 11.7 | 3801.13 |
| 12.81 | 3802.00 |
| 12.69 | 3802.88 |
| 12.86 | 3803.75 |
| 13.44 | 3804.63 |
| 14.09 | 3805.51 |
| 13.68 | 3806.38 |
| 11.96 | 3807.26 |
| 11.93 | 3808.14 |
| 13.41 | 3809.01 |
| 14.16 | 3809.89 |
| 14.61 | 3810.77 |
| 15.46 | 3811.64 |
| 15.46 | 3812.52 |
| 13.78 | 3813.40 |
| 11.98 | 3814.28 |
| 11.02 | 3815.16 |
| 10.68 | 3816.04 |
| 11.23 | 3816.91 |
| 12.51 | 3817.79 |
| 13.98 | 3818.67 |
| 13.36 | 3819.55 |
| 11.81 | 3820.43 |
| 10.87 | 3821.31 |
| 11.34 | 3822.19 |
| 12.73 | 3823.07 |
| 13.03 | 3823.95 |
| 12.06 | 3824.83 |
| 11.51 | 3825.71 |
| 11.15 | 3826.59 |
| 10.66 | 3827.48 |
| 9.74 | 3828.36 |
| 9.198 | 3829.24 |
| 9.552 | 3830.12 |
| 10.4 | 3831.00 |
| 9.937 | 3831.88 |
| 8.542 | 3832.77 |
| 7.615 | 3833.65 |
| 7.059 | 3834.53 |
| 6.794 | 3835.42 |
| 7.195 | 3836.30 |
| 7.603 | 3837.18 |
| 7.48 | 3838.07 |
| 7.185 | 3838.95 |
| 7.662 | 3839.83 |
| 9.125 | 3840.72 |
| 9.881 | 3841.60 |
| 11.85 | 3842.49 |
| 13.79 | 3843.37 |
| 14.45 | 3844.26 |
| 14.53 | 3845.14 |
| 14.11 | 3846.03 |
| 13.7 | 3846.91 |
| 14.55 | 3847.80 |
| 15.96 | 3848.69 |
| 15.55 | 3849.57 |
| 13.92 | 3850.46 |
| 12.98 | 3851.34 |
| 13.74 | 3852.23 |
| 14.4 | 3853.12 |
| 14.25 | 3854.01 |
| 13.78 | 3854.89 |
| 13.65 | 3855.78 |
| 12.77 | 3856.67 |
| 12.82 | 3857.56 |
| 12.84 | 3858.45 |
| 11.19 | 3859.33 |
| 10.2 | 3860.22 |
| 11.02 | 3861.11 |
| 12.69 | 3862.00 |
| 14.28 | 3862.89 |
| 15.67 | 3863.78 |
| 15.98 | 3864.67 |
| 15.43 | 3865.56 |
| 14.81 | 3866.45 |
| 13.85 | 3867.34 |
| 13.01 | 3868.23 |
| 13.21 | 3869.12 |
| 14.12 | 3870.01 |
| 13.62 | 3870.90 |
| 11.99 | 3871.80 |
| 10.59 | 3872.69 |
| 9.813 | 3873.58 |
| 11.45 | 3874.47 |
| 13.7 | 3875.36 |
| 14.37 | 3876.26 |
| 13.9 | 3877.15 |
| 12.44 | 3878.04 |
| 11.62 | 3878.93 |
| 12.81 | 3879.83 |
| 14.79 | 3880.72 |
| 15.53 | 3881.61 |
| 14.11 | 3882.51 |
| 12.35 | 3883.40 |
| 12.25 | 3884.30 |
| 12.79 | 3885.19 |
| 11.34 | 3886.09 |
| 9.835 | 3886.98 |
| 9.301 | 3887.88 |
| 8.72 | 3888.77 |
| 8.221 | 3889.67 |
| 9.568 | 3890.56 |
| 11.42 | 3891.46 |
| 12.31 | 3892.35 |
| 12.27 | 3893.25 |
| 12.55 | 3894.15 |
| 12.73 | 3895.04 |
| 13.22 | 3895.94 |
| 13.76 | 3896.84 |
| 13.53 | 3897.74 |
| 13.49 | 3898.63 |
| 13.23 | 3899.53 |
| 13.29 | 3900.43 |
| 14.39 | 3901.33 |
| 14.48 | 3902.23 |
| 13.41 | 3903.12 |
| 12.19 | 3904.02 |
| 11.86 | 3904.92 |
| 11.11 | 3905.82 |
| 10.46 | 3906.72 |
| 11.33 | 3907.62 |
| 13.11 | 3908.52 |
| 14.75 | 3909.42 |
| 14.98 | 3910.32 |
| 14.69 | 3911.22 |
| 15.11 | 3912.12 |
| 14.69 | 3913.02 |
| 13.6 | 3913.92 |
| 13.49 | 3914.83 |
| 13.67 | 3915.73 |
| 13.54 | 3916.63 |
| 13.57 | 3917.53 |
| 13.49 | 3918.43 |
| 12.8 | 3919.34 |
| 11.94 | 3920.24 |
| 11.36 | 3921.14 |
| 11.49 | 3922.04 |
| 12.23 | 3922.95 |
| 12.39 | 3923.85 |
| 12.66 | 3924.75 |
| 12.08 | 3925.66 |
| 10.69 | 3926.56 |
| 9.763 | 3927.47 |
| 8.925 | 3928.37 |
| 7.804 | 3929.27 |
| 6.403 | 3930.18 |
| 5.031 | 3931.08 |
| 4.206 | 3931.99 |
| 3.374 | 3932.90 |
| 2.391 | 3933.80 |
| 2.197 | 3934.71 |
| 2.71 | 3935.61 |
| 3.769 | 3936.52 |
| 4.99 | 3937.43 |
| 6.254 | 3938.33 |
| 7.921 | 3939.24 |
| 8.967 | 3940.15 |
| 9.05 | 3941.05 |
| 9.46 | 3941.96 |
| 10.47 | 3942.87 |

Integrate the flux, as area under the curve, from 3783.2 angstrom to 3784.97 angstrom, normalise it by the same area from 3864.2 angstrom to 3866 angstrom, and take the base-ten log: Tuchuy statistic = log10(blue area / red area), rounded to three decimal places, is 0.032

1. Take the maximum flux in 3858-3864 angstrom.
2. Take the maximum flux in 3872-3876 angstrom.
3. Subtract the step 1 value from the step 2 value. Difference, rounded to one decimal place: -2.0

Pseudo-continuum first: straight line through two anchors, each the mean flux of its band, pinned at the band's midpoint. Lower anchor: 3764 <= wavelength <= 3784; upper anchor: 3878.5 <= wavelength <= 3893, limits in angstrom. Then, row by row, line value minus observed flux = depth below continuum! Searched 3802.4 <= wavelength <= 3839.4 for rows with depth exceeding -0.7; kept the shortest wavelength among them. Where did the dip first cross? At 3802.88 angstrom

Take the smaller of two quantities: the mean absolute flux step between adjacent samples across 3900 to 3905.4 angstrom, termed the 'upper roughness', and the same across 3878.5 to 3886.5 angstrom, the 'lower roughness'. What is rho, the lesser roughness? 0.8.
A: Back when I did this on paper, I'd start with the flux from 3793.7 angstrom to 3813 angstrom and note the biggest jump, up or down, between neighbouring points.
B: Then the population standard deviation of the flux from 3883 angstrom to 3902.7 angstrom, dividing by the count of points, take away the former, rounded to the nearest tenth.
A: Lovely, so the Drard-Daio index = -0.2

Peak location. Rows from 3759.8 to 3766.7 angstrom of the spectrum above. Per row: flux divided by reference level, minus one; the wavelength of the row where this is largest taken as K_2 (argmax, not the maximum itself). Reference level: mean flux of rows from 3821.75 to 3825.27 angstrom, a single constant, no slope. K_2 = 3766.28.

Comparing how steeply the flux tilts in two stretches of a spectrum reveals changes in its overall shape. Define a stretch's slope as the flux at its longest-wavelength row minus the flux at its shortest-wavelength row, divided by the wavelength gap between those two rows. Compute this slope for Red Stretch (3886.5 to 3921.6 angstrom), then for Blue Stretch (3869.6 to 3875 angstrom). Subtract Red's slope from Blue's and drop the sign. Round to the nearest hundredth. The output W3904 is 0.64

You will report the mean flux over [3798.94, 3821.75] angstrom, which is 12.6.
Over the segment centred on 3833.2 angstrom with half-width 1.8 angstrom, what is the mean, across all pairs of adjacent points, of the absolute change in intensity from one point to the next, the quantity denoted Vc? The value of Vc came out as 1.0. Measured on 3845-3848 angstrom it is 0.6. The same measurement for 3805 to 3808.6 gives 0.7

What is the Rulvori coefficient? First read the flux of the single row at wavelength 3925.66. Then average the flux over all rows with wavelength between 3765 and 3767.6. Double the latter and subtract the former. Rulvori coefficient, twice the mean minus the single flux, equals 14.1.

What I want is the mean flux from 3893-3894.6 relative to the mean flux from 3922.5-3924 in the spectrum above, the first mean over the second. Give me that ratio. 1.01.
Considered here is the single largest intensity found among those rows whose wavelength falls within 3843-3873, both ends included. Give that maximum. 15.98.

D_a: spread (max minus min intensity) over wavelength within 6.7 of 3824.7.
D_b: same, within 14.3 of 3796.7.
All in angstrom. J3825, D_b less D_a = 4.1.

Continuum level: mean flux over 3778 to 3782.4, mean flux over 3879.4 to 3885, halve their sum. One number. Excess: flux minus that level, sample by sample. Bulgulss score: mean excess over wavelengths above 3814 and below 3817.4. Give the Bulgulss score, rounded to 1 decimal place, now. -3.0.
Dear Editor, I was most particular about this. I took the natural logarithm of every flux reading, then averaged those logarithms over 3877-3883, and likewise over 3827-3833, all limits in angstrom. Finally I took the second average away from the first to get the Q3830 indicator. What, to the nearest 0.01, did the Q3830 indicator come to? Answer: 0.33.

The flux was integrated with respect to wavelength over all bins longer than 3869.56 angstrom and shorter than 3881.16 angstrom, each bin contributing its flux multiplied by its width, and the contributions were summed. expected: 147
